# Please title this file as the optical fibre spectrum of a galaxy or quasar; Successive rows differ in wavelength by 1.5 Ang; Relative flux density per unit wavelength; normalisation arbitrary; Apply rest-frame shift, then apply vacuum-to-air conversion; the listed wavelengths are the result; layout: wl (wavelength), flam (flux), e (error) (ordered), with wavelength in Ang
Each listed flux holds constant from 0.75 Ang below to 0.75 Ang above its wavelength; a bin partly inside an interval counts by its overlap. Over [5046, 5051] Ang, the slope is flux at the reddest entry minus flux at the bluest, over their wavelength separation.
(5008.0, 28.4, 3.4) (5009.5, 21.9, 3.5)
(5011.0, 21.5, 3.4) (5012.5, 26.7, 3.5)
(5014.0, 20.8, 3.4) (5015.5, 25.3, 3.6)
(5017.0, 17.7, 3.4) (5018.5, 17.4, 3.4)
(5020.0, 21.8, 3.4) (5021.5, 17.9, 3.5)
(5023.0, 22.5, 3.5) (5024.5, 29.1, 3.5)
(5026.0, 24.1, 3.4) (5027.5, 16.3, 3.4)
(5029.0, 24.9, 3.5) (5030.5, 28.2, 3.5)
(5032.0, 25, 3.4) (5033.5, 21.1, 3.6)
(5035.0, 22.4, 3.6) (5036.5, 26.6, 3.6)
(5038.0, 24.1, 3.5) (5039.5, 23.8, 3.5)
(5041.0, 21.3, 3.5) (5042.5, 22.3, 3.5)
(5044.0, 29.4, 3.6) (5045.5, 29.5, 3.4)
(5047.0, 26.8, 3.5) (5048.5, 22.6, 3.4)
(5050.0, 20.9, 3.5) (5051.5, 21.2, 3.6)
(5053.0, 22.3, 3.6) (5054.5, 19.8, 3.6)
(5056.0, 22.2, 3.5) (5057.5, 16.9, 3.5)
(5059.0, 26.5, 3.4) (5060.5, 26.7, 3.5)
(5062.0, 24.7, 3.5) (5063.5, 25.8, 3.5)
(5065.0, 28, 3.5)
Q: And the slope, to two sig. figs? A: -2.0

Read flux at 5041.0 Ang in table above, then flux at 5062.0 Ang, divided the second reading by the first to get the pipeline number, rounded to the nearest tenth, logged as 1.2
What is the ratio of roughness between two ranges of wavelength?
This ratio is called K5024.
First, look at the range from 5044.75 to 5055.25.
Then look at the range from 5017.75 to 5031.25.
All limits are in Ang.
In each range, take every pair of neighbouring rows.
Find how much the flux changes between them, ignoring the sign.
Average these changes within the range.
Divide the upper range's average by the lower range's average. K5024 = 0.38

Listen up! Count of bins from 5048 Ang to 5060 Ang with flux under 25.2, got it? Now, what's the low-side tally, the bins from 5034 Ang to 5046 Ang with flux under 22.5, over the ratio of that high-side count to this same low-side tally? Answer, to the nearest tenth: 1.3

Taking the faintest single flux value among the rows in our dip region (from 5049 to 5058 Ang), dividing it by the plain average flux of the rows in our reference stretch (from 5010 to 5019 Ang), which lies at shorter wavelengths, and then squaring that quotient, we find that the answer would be 0.61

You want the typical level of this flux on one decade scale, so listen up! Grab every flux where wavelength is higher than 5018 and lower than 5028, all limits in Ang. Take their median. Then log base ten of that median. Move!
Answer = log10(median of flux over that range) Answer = 1.34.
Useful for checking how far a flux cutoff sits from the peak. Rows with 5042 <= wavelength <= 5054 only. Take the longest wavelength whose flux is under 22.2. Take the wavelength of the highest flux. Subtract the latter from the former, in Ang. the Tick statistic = 6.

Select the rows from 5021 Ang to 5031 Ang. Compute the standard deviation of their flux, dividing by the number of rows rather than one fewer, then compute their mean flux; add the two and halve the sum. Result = 13.9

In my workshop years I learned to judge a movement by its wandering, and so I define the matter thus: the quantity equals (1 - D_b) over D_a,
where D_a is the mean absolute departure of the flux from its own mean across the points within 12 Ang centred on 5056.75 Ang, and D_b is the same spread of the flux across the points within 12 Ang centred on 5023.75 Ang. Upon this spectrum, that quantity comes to -0.9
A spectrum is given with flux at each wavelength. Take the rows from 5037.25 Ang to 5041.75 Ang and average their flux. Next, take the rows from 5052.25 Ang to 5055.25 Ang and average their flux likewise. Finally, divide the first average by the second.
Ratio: 1.10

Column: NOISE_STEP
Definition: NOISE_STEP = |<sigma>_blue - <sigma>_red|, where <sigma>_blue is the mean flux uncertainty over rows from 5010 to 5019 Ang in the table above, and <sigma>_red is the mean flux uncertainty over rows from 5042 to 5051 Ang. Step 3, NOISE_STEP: 0.03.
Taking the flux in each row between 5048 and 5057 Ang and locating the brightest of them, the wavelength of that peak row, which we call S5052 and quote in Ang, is 5048.5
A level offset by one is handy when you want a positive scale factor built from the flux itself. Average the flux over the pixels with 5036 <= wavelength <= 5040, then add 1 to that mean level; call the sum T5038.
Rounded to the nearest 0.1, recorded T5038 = 25.8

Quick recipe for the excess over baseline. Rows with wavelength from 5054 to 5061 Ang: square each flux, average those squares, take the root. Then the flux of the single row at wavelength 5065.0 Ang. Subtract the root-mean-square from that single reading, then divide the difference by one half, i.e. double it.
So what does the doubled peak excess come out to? 11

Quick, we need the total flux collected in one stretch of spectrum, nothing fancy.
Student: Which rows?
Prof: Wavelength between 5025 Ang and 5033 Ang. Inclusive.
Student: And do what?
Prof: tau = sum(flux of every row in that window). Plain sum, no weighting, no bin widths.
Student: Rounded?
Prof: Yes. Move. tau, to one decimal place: 118.5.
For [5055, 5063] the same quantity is 117.0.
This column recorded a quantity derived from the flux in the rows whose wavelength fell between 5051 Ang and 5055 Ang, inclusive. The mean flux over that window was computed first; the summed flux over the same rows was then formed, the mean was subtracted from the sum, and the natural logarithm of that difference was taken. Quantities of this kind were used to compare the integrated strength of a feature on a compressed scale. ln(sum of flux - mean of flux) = 3.7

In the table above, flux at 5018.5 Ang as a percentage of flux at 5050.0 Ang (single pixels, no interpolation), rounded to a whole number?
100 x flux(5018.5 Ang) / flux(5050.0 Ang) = 83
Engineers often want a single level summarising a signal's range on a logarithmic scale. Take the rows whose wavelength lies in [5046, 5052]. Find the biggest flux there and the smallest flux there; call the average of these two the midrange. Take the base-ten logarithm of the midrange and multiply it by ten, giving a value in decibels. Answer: 13.8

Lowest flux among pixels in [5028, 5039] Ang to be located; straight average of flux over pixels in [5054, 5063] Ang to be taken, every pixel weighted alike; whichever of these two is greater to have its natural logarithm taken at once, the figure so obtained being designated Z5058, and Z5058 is 3.13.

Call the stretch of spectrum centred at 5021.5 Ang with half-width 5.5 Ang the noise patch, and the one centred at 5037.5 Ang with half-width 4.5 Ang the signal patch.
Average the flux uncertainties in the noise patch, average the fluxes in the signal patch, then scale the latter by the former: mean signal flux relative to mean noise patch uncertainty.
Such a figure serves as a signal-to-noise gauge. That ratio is 6.7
